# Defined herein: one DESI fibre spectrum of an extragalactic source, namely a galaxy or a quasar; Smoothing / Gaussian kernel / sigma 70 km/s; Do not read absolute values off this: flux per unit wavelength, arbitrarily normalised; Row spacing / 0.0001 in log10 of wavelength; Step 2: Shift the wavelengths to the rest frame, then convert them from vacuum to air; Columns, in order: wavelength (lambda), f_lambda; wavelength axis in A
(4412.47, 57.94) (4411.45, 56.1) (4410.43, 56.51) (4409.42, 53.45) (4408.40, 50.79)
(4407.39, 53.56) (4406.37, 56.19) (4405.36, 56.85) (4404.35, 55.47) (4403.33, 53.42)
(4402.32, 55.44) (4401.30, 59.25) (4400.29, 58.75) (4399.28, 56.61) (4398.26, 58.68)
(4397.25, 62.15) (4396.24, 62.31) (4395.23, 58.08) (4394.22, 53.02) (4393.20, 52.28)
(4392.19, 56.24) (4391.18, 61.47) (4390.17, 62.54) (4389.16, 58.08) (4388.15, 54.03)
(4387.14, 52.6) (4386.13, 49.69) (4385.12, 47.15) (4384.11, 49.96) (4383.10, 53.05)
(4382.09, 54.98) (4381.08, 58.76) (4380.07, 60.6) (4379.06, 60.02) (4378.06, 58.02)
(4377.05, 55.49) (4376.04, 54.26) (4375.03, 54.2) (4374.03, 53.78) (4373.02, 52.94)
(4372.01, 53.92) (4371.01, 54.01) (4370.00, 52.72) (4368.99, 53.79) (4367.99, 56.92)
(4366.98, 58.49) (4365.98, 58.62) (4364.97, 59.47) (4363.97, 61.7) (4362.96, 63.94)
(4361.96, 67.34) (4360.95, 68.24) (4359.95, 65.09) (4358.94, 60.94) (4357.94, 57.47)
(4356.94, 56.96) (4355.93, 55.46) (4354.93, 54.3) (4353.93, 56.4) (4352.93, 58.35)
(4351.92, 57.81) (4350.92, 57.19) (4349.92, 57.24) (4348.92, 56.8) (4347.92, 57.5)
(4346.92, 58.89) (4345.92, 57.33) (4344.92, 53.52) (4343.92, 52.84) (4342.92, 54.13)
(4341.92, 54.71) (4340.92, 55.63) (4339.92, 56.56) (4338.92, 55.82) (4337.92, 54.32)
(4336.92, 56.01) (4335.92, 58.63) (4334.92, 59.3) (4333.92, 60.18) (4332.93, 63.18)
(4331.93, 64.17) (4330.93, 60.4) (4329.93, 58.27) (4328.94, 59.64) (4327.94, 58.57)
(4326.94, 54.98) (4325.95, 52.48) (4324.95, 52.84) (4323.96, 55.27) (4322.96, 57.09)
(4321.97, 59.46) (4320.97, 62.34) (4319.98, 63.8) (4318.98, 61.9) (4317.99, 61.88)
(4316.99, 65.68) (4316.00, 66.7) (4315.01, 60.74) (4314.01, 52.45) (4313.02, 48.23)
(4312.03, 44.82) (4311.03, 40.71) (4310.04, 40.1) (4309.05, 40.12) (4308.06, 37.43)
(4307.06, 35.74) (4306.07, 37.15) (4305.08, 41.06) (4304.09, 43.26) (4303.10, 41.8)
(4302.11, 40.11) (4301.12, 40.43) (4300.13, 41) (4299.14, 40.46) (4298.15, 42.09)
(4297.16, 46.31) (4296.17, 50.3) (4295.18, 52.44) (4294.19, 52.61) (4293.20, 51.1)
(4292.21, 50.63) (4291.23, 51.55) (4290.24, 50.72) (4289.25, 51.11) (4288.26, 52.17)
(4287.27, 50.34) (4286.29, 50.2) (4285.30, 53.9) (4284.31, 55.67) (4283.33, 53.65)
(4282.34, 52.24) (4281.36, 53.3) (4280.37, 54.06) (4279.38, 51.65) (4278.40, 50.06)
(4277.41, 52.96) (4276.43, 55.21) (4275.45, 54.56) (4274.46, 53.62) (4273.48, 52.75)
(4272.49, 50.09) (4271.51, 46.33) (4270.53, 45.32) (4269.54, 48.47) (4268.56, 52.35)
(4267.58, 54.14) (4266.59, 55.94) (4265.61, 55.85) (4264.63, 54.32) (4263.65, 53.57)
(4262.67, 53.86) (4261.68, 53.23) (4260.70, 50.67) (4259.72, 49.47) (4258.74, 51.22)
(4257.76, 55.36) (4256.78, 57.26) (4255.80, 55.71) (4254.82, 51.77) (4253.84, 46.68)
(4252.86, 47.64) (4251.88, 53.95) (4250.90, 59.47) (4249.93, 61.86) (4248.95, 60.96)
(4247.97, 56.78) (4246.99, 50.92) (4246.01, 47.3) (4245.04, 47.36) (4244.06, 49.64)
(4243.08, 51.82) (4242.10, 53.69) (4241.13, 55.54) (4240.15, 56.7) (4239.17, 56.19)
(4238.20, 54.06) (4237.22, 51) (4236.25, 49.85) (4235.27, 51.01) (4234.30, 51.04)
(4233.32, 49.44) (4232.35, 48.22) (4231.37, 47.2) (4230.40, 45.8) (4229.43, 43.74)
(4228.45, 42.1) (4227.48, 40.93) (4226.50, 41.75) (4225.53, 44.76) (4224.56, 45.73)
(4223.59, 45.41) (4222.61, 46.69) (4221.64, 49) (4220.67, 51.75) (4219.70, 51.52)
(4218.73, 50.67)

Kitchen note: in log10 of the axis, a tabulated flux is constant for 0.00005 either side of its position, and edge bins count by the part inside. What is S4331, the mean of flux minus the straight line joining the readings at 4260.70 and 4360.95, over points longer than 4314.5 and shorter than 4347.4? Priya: -5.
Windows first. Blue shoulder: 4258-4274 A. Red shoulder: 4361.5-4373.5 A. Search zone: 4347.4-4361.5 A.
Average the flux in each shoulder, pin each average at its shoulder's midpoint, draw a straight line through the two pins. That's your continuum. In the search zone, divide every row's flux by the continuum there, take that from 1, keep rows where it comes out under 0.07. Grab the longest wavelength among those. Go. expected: 4360.95 A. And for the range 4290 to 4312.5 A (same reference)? 4296.17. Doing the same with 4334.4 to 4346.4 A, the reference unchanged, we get 4345.92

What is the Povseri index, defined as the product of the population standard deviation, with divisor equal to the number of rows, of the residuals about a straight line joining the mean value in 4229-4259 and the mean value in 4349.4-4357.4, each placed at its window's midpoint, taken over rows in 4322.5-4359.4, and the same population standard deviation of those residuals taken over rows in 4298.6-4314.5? 11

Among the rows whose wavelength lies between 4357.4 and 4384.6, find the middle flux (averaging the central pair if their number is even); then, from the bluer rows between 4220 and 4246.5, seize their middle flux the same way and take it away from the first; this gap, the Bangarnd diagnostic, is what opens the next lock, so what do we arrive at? 8.5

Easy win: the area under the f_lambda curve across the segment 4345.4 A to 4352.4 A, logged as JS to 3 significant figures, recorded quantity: 403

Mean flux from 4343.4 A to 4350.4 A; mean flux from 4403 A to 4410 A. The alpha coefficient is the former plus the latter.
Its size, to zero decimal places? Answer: 111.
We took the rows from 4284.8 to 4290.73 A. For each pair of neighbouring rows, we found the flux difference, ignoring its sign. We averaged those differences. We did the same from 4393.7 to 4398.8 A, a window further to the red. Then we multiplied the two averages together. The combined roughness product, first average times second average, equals 4.6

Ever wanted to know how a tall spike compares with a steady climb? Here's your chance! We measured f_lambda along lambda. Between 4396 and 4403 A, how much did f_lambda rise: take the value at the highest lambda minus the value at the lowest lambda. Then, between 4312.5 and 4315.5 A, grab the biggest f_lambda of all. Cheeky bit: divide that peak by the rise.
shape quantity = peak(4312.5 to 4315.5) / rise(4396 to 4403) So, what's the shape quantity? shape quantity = -9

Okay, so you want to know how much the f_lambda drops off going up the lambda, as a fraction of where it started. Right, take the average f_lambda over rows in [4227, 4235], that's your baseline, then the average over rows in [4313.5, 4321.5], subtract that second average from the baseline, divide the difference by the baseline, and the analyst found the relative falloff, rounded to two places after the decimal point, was -0.34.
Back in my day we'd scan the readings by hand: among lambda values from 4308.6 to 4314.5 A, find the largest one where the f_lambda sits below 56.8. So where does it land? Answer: 4314.01 A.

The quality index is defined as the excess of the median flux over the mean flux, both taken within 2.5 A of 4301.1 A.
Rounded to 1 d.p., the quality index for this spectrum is -0.3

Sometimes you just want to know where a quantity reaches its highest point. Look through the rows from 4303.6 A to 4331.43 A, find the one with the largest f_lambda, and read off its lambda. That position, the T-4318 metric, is 4316.00 A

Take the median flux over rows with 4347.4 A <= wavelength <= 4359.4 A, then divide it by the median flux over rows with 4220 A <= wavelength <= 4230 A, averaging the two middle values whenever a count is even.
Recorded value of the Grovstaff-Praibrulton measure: 1.27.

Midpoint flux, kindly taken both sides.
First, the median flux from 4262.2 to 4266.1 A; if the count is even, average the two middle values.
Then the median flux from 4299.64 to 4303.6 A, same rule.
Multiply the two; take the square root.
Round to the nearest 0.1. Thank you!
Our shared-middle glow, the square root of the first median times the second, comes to 46.9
